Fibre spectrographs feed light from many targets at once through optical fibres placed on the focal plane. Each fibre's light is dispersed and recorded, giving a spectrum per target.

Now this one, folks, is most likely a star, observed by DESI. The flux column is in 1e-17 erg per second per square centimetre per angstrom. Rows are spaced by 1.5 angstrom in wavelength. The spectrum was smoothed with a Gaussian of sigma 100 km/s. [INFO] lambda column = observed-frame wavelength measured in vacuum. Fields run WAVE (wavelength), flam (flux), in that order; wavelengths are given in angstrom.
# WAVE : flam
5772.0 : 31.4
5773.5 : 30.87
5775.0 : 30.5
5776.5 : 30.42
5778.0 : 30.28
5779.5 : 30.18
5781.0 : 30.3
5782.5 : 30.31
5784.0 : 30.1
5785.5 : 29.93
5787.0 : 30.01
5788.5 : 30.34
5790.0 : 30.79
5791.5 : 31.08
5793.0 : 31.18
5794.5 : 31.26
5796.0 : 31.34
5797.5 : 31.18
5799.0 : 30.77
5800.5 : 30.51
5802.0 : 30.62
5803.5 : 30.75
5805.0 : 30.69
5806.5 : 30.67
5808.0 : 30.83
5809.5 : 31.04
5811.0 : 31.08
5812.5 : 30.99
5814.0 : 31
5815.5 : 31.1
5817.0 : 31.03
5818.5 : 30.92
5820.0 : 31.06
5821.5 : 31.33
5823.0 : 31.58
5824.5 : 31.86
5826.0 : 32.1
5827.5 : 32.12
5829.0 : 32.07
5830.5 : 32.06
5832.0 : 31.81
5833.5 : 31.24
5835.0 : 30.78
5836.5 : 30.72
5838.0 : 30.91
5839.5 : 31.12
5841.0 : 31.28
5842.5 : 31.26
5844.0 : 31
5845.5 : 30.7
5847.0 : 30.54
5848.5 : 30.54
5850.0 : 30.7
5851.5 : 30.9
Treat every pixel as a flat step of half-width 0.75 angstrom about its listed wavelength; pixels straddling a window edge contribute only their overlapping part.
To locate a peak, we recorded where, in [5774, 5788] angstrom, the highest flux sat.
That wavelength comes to 5775.0 angstrom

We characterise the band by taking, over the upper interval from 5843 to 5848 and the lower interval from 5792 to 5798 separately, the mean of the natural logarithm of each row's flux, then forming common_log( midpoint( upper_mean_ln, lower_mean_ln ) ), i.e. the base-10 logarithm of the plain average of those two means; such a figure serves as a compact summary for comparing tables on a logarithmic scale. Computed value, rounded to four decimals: 0.5358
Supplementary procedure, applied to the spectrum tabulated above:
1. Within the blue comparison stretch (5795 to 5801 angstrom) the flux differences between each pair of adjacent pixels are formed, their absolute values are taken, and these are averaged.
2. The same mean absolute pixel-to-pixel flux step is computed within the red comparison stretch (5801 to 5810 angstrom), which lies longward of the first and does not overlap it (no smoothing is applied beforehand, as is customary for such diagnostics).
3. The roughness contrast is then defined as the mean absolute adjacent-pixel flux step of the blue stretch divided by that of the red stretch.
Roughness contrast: 2.4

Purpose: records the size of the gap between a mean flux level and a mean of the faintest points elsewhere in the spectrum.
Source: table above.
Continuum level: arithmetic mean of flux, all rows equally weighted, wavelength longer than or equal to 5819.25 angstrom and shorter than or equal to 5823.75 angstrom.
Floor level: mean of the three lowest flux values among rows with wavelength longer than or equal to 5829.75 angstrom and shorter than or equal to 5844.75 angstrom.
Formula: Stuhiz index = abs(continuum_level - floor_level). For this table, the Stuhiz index 0.52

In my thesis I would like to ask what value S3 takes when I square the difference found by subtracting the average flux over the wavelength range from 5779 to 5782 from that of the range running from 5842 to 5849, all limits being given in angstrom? 0.3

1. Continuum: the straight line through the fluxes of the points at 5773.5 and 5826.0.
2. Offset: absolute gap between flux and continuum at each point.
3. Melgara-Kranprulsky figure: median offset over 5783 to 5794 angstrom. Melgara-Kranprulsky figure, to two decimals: 0.88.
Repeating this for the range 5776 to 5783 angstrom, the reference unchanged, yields 0.75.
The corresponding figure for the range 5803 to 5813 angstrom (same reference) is 0.82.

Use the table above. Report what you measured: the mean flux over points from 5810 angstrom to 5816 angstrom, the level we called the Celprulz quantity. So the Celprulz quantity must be 31.0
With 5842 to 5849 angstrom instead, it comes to 30.8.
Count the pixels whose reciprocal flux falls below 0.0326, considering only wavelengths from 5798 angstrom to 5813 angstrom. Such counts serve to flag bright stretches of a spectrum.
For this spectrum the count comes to 7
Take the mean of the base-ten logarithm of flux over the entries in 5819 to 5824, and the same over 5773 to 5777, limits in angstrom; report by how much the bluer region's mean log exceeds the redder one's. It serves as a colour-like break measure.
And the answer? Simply -0.010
